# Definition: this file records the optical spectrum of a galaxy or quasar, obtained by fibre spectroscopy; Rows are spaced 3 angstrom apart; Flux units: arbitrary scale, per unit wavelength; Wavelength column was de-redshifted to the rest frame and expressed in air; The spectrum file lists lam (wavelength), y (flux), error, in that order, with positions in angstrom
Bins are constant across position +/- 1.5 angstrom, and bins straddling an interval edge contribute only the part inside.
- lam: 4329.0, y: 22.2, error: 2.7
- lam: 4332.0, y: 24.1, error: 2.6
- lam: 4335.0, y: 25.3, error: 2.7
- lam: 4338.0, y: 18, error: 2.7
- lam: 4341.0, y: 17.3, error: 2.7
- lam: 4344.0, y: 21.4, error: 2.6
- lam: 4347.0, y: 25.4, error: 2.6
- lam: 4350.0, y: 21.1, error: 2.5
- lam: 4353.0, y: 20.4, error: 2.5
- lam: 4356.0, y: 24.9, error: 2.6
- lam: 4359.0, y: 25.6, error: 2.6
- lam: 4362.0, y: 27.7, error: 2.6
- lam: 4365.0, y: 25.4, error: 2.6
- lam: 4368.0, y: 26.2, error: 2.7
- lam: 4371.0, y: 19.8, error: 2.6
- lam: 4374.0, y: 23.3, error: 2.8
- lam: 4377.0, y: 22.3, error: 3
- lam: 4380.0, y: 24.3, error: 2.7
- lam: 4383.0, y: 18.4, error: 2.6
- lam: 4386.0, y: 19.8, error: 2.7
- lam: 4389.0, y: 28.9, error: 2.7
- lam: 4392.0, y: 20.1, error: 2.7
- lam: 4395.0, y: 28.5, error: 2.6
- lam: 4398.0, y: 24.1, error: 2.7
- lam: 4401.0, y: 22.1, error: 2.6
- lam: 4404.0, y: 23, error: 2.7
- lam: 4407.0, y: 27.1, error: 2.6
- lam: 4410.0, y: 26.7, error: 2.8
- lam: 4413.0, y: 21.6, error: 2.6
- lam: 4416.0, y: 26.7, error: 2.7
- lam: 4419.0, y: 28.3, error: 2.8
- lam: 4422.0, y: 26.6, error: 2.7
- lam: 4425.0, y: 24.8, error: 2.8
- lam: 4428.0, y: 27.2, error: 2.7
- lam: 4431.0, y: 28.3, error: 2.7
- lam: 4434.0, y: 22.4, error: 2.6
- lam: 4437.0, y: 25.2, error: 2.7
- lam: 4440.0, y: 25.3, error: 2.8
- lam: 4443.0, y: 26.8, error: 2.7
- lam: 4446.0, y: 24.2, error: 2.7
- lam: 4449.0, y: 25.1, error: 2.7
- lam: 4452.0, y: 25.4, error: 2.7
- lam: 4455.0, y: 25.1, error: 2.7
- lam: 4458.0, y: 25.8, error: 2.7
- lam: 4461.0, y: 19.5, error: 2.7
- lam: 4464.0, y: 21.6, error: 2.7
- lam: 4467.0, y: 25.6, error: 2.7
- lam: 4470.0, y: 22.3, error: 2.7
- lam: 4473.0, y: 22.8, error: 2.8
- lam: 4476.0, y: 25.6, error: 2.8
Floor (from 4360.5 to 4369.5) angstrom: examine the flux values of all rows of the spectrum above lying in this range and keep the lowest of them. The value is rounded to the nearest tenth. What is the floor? 25.4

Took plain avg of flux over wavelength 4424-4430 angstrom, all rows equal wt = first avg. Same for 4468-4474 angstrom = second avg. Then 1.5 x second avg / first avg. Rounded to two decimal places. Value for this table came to 1.30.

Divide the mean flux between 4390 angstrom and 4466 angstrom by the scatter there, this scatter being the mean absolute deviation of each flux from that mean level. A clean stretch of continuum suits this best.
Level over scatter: 12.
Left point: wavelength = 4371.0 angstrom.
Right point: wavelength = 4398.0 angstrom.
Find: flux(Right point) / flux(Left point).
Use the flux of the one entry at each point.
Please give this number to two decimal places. 1.22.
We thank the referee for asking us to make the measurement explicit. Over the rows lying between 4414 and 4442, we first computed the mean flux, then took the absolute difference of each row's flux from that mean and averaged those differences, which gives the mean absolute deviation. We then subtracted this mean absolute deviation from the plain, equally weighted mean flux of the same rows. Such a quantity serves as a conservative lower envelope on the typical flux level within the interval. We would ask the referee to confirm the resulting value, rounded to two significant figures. 25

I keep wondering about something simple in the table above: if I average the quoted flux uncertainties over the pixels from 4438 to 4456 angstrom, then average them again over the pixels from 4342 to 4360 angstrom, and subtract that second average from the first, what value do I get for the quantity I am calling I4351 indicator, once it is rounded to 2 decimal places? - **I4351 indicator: 0.15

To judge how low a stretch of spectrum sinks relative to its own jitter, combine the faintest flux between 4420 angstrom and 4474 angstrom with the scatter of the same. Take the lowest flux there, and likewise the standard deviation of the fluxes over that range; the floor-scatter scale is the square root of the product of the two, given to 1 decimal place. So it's 6.5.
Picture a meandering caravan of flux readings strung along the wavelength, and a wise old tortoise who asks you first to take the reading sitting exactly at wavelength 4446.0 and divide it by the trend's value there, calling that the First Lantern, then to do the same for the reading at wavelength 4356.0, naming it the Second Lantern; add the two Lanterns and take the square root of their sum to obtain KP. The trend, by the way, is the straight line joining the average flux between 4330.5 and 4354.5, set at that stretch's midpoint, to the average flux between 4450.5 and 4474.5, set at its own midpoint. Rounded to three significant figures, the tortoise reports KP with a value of 1.48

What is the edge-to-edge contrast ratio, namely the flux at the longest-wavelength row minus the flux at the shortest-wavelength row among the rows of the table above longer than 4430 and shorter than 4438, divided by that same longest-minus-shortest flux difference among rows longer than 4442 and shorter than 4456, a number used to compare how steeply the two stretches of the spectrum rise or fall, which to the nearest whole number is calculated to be 2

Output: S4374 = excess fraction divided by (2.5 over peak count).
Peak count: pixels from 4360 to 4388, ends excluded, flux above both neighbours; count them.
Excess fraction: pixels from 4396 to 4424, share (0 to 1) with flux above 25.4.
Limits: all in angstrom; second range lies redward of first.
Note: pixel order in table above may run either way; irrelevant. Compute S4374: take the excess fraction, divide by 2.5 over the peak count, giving 0.67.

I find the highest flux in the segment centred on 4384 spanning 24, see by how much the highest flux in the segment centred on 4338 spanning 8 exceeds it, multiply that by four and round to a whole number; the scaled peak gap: -14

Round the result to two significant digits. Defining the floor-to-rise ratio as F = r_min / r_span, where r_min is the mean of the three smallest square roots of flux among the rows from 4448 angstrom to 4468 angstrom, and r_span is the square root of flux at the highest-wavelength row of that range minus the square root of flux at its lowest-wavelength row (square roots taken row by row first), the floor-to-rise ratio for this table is 94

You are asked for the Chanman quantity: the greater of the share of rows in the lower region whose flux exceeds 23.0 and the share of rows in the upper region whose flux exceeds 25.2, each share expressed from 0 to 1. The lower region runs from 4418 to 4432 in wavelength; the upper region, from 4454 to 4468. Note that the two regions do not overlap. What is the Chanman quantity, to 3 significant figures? 1.00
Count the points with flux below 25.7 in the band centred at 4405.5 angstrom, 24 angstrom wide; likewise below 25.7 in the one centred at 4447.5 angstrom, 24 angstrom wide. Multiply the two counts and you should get 24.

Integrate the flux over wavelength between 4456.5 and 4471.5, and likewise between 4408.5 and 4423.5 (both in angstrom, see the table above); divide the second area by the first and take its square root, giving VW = 1.06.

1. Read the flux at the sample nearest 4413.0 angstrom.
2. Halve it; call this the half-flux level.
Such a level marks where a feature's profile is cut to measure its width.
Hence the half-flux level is 10.8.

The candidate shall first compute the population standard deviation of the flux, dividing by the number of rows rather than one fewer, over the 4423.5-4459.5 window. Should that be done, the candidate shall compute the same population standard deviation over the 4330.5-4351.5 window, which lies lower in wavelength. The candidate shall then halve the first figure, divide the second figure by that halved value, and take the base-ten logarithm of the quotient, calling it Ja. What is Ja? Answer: 0.63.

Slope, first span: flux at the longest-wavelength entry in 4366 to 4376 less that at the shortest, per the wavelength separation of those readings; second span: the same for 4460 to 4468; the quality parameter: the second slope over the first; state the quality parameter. -2.1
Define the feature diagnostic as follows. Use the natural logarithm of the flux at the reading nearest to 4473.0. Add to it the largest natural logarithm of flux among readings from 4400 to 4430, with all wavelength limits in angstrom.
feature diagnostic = 6.47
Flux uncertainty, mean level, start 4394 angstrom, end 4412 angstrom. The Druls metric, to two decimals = 2.67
